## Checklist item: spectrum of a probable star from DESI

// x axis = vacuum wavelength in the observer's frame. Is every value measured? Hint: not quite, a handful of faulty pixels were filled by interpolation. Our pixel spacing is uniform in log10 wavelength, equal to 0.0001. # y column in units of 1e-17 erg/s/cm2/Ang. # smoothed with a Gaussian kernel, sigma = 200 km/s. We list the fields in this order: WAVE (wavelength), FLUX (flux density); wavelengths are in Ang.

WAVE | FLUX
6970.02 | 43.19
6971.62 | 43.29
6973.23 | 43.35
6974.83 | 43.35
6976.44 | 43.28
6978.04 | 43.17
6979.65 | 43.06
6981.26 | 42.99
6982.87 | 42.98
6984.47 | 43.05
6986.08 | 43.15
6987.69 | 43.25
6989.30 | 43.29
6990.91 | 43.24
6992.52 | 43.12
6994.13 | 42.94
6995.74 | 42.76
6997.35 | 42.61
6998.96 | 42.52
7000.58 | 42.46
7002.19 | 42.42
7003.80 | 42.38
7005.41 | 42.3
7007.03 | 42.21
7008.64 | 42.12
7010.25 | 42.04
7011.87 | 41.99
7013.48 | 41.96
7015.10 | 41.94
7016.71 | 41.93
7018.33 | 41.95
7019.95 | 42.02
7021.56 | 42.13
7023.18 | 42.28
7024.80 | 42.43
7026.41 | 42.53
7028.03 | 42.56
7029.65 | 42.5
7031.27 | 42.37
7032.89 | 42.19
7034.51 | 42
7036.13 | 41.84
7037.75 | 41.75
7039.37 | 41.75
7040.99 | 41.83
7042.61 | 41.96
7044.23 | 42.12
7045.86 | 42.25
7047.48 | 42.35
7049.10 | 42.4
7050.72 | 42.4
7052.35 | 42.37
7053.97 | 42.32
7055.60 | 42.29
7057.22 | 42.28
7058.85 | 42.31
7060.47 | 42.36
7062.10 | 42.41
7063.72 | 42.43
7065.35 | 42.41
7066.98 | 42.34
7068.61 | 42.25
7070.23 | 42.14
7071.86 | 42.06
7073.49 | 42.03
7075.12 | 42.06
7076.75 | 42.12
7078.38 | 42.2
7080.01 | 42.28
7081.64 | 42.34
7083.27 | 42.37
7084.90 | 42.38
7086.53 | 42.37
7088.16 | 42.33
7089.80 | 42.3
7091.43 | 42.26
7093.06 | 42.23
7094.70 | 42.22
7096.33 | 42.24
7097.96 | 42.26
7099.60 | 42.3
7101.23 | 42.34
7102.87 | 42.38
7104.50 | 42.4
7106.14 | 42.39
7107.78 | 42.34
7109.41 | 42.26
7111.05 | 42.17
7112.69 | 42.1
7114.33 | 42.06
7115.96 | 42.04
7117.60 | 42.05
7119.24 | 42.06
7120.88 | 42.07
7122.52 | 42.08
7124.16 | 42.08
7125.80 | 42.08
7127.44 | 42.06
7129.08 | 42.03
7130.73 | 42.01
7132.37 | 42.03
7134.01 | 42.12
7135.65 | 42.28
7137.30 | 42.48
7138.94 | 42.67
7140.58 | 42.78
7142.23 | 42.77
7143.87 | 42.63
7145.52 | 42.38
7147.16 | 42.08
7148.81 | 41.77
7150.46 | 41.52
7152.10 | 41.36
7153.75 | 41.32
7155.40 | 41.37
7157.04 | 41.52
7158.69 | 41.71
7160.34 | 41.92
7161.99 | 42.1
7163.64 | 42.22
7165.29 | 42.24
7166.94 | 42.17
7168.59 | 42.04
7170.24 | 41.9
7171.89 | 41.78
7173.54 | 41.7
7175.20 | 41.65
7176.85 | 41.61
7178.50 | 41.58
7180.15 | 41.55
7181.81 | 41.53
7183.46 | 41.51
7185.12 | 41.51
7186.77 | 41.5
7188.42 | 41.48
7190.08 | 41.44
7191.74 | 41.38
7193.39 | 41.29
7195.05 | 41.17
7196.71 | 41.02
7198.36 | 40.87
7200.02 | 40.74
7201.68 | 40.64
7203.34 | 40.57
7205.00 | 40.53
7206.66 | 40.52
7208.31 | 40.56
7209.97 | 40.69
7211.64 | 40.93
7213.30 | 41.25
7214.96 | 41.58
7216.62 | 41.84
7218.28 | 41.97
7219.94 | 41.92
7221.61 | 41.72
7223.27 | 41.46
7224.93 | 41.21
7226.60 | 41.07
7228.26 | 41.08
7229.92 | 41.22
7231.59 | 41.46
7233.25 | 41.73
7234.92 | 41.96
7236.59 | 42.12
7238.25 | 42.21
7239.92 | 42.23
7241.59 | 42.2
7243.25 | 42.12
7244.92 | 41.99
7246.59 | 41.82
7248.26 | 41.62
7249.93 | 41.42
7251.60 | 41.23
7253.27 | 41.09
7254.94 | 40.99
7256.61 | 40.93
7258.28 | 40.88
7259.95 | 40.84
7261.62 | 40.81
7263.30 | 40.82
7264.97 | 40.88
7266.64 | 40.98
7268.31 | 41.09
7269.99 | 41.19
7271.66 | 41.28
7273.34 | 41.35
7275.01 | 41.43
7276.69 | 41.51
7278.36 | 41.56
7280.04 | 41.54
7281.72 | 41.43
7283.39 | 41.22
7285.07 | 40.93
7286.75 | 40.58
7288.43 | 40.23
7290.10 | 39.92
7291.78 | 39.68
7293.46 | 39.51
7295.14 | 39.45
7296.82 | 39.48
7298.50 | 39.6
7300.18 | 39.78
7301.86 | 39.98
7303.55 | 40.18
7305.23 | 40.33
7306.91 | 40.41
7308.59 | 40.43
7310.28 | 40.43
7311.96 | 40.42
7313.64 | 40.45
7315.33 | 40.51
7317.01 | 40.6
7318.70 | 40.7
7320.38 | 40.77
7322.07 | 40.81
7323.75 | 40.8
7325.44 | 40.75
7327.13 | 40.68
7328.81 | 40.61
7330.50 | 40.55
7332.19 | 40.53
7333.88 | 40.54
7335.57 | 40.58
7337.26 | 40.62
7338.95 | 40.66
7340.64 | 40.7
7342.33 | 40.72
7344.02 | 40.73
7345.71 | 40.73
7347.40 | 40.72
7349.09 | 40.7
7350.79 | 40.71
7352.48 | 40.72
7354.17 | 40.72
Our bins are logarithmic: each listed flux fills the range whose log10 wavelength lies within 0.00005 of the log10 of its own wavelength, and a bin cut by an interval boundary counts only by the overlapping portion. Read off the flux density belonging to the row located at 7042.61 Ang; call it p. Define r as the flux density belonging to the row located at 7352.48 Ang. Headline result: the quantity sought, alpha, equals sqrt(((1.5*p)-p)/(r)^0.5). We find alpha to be 1.813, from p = 41.96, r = 40.72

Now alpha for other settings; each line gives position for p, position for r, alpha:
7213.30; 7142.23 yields 1.776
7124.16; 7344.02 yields 1.816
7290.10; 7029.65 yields 1.750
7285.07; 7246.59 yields 1.779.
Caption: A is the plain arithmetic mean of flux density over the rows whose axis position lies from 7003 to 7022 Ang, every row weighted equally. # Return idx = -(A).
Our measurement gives -42.1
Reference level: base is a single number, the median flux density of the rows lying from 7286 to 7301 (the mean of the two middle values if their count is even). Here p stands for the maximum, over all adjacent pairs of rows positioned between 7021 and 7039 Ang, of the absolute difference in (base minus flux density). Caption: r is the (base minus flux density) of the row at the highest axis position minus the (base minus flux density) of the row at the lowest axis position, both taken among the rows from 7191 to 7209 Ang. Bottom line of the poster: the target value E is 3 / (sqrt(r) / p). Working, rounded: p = 0.19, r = 0.82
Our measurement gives 0.6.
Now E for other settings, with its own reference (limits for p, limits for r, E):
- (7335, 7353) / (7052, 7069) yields 0.3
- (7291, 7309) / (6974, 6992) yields 1.8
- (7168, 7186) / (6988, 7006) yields 0.4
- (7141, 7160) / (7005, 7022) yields 2.3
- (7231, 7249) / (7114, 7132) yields 3.6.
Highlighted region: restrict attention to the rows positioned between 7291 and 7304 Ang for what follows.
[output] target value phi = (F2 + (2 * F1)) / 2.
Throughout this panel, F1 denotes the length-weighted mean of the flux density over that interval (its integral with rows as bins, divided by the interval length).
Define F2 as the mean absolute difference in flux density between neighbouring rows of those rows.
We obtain 39.7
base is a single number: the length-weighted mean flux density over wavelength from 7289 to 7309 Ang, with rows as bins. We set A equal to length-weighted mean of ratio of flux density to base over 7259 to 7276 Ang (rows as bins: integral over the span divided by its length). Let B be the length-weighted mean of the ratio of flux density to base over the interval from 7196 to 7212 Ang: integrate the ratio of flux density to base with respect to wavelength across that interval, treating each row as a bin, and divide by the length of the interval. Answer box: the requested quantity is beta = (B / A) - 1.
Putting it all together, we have -0.009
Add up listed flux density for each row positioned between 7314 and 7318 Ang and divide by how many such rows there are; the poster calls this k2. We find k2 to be 40.6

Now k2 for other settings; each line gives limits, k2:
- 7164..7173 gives 42.0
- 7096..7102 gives 42.3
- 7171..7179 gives 41.7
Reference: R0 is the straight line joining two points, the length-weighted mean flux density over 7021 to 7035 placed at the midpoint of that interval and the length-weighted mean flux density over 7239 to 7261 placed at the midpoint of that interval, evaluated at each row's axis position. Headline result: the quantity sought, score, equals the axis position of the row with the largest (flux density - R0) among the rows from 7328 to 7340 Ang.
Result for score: 7338.95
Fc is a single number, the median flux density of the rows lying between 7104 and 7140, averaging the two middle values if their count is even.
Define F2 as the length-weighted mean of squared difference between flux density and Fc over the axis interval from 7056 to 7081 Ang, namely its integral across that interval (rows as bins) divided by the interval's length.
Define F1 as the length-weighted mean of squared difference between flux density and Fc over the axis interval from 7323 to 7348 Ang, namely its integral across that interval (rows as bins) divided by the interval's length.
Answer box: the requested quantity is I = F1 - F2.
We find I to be 2.0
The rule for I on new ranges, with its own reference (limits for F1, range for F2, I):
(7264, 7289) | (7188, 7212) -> -0.5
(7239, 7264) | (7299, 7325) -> -2.1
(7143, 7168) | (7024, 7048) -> 0.1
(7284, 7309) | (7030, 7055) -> 4.3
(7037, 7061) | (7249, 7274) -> -1.0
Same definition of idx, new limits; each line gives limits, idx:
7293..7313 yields -40.0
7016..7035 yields -42.2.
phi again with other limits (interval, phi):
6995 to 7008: 42.5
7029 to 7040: 42.1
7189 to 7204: 41.1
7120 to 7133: 42.1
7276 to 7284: 41.5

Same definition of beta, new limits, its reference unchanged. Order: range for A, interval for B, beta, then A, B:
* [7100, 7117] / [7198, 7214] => -0.037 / 1.06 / 1.02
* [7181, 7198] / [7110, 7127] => 0.017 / 1.04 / 1.05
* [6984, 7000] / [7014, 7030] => -0.017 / 1.08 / 1.06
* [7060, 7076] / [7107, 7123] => -0.002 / 1.06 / 1.06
